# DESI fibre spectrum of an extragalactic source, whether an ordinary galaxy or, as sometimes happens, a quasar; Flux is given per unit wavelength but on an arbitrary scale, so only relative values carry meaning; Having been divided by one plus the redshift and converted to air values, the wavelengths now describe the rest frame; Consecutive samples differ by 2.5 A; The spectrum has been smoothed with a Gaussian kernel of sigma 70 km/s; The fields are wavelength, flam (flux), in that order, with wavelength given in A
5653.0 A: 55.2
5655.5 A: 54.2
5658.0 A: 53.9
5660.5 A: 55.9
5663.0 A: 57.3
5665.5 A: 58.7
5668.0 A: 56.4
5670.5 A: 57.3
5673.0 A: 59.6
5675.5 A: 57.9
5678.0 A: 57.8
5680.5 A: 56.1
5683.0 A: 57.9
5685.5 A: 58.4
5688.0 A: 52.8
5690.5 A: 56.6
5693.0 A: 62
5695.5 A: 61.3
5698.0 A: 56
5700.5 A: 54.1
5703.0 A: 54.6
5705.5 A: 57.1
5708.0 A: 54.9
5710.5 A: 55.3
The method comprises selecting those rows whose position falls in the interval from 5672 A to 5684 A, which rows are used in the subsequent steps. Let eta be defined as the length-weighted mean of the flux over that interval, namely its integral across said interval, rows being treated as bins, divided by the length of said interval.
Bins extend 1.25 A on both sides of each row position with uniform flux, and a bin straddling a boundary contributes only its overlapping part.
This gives 57.8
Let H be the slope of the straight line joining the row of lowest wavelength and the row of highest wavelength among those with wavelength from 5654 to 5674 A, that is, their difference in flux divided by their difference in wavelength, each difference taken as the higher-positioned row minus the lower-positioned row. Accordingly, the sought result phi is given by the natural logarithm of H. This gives -1.2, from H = 0.31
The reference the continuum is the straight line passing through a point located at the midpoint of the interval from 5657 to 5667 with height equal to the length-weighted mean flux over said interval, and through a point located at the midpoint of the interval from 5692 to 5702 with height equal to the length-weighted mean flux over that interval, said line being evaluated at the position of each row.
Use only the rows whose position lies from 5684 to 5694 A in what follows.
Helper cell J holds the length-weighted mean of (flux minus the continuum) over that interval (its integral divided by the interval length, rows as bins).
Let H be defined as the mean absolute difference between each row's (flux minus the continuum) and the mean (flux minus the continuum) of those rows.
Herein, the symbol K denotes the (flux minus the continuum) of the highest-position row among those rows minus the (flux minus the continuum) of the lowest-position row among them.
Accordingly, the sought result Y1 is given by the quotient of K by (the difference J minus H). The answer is -1.0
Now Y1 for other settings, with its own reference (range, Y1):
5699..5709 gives -0.1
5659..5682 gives 1.9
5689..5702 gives 0.9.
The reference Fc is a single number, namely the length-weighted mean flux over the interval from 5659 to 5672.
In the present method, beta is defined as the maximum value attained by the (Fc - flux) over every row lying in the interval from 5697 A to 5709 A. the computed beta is 3.0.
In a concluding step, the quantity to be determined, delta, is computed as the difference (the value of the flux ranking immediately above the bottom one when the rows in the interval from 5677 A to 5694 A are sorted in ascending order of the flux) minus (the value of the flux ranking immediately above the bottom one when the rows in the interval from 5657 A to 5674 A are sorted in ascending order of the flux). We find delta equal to 0.2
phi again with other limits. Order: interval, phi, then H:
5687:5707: -1.4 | 0.25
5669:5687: -2.6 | 0.07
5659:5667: -0.6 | 0.56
